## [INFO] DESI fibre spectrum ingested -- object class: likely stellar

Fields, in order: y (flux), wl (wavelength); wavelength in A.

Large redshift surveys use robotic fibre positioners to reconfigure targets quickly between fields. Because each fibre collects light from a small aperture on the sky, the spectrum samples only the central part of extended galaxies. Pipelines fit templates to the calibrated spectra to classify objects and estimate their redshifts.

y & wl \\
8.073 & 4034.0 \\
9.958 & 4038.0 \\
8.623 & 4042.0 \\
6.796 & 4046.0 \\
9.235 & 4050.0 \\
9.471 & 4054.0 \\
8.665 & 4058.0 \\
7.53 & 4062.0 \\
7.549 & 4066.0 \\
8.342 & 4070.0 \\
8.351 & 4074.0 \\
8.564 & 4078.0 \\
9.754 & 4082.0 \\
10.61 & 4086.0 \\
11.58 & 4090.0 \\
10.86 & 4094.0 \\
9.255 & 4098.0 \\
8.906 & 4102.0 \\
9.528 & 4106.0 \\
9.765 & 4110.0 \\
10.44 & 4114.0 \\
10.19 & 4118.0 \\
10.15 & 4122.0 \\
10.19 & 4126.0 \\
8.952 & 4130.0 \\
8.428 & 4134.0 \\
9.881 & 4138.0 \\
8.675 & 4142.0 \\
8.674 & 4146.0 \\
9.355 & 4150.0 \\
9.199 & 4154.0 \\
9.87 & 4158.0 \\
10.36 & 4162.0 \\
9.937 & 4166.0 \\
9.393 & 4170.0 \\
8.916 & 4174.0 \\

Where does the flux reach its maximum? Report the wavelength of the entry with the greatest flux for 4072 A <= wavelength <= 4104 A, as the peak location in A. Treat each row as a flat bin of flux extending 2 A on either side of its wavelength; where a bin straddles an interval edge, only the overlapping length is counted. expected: 4090.0 A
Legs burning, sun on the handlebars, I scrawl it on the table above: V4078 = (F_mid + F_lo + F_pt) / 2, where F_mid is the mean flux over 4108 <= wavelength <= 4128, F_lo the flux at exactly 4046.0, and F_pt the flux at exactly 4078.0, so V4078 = 12.8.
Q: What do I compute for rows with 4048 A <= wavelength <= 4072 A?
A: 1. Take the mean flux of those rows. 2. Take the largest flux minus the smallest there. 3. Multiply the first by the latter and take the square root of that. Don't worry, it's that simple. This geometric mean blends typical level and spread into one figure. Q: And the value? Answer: 4.1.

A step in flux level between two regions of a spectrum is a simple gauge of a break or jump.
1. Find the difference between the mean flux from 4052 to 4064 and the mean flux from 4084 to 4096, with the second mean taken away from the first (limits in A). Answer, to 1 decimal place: -2.5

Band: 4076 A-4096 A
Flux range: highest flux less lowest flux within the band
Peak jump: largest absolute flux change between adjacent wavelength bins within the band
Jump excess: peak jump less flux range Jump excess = -1.8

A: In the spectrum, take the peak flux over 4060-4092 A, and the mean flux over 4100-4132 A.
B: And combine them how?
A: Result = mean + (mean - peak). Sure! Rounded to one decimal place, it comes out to 8.0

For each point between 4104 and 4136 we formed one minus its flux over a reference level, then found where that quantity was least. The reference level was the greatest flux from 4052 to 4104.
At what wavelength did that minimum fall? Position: 4114.0 A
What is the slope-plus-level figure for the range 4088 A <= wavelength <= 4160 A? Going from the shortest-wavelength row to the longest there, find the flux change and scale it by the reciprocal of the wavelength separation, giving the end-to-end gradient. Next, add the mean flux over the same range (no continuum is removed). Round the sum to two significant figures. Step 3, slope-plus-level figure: 9.6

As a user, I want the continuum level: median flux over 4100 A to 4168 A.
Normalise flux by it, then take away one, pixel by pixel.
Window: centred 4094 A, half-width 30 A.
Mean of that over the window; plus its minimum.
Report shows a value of -0.24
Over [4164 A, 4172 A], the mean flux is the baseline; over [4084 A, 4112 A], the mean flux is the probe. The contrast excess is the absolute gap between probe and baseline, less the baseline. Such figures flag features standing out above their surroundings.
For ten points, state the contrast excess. -9.3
